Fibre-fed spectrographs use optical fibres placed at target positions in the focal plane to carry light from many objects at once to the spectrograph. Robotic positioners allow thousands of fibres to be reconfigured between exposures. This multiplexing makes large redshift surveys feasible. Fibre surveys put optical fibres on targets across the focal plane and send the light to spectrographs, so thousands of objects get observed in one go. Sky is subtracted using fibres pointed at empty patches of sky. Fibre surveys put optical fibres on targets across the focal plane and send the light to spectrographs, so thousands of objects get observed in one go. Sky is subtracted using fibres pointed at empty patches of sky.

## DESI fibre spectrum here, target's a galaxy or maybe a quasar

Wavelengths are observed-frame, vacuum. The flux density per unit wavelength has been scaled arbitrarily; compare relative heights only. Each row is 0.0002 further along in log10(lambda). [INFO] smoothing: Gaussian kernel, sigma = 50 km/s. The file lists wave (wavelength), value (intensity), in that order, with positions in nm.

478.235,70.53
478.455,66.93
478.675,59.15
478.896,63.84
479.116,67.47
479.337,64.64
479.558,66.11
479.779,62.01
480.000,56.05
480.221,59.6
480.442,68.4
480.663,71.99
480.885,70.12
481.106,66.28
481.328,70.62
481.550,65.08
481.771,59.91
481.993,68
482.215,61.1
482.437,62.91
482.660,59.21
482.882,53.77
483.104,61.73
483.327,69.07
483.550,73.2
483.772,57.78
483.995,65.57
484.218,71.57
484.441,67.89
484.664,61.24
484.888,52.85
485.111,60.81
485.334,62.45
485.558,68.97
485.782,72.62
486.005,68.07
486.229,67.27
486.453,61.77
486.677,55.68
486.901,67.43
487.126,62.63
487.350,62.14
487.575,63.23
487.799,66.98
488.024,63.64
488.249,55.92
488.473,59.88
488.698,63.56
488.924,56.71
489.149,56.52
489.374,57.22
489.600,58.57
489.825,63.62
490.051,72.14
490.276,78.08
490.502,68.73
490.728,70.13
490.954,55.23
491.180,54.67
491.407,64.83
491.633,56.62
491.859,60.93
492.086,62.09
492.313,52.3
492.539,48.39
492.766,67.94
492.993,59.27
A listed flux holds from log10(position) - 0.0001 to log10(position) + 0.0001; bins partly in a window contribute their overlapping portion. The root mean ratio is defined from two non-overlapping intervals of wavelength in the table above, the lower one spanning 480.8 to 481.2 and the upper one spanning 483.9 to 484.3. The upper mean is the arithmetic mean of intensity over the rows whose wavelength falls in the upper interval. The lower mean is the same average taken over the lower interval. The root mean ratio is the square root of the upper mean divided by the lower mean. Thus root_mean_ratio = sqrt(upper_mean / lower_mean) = 1.00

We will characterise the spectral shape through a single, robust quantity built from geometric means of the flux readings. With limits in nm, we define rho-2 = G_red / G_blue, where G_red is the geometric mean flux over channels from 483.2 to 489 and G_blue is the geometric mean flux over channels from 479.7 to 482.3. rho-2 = 0.98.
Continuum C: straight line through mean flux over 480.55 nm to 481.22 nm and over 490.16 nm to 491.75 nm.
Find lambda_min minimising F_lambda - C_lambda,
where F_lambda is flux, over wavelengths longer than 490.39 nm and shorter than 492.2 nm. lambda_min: 491.180 nm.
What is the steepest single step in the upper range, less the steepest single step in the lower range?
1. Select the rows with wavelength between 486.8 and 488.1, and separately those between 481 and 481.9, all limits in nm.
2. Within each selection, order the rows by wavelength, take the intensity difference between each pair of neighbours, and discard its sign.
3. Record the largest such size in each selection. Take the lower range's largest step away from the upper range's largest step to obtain -1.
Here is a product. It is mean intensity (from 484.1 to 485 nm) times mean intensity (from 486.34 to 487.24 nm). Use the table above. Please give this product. 3922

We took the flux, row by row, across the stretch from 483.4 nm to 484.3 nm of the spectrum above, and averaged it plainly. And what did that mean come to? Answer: 67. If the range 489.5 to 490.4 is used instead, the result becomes 68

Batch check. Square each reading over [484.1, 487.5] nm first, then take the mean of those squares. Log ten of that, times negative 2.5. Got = -9.05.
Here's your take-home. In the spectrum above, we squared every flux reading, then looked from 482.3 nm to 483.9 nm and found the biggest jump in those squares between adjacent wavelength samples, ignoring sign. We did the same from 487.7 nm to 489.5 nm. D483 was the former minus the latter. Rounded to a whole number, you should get 1097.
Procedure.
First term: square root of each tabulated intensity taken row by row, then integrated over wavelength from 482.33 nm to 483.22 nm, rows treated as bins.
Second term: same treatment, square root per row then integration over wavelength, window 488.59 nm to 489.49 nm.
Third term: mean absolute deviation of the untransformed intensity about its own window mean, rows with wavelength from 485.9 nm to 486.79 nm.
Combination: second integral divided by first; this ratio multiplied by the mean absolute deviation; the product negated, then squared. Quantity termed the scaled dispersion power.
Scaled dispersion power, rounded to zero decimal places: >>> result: 20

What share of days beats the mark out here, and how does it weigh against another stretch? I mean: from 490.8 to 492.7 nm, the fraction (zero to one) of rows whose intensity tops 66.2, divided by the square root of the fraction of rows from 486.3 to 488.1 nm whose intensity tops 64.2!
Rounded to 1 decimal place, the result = 0.0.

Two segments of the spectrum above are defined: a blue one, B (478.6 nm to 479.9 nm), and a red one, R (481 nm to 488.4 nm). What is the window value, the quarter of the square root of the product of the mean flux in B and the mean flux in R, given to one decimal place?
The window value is 16.0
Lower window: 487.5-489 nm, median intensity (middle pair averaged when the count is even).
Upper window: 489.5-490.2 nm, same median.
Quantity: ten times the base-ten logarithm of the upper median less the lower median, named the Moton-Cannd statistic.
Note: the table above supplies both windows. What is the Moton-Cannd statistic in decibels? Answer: -4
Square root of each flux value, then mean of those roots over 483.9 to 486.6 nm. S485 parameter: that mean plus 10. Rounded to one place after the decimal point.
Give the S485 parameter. 18.1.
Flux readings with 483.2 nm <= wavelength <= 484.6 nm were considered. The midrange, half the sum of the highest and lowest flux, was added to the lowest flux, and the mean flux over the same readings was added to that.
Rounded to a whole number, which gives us 191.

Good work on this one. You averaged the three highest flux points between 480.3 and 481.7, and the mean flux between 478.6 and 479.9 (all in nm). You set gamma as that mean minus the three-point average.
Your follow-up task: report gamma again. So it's -7.0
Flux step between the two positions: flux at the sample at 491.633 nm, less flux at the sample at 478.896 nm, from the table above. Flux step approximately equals -7.2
